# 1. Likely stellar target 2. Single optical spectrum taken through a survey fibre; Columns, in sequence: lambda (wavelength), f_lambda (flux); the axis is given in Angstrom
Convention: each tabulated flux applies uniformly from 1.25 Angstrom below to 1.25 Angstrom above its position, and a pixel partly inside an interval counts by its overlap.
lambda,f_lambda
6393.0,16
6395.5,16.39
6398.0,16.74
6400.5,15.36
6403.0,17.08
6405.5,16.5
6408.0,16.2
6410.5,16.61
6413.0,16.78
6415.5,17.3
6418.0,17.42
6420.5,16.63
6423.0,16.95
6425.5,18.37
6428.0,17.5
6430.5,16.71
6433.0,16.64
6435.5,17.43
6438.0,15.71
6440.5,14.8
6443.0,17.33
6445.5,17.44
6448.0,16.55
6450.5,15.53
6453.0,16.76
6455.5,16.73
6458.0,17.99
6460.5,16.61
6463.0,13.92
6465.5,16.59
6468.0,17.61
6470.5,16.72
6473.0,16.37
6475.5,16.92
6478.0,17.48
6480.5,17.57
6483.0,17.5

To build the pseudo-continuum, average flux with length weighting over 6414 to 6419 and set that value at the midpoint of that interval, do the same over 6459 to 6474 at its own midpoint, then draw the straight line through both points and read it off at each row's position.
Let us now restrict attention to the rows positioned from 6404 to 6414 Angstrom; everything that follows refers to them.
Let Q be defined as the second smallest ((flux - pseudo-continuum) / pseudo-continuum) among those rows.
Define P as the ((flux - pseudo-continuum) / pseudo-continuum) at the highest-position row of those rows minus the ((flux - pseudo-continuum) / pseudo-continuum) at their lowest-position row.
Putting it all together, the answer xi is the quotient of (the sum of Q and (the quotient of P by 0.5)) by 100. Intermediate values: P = 0.02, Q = -0.06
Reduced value -0.0001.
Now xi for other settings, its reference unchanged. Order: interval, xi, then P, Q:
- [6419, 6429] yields 0.0010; 0.06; -0.01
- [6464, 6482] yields 0.0017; 0.08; 0.01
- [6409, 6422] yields -0.0001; 0.01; -0.04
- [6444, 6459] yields 0.0009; 0.05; -0.01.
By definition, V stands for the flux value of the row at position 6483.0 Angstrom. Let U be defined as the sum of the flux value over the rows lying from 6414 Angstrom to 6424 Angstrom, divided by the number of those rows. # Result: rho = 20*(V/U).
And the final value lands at 20.5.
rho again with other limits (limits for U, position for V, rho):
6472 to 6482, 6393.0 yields 18.7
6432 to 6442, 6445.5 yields 21.6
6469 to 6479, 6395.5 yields 19.4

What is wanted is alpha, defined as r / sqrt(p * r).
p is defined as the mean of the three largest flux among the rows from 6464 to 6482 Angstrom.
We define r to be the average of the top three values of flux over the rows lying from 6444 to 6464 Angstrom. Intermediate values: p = 17.55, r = 17.4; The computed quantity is 1.00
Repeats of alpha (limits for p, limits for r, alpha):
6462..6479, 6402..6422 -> 1.00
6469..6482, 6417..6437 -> 1.01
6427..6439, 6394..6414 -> 0.99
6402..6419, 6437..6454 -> 1.00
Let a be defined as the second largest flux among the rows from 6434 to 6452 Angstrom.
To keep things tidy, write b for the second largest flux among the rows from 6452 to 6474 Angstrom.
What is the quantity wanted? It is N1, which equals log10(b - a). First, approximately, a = 17.43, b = 17.61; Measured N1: -0.74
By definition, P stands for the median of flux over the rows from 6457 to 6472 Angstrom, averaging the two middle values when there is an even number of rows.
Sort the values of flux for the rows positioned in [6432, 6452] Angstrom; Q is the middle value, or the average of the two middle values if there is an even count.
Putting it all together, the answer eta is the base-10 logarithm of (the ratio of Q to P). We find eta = -0.002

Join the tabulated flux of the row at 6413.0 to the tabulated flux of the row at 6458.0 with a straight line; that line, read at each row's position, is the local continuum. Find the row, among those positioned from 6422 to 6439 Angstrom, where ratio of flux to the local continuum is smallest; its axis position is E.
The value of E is 6438.0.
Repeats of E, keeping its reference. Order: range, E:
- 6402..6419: 6408.0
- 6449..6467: 6463.0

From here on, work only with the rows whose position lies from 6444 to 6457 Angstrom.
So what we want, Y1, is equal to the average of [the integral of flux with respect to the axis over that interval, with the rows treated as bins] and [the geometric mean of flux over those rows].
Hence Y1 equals 116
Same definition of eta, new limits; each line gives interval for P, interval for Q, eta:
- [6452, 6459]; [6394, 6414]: -0.005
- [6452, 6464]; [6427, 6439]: -0.001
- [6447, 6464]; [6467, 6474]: 0.003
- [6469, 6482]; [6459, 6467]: -0.009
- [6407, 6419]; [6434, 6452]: -0.006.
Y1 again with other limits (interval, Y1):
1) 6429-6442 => 114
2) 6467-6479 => 110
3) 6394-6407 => 115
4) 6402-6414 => 108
